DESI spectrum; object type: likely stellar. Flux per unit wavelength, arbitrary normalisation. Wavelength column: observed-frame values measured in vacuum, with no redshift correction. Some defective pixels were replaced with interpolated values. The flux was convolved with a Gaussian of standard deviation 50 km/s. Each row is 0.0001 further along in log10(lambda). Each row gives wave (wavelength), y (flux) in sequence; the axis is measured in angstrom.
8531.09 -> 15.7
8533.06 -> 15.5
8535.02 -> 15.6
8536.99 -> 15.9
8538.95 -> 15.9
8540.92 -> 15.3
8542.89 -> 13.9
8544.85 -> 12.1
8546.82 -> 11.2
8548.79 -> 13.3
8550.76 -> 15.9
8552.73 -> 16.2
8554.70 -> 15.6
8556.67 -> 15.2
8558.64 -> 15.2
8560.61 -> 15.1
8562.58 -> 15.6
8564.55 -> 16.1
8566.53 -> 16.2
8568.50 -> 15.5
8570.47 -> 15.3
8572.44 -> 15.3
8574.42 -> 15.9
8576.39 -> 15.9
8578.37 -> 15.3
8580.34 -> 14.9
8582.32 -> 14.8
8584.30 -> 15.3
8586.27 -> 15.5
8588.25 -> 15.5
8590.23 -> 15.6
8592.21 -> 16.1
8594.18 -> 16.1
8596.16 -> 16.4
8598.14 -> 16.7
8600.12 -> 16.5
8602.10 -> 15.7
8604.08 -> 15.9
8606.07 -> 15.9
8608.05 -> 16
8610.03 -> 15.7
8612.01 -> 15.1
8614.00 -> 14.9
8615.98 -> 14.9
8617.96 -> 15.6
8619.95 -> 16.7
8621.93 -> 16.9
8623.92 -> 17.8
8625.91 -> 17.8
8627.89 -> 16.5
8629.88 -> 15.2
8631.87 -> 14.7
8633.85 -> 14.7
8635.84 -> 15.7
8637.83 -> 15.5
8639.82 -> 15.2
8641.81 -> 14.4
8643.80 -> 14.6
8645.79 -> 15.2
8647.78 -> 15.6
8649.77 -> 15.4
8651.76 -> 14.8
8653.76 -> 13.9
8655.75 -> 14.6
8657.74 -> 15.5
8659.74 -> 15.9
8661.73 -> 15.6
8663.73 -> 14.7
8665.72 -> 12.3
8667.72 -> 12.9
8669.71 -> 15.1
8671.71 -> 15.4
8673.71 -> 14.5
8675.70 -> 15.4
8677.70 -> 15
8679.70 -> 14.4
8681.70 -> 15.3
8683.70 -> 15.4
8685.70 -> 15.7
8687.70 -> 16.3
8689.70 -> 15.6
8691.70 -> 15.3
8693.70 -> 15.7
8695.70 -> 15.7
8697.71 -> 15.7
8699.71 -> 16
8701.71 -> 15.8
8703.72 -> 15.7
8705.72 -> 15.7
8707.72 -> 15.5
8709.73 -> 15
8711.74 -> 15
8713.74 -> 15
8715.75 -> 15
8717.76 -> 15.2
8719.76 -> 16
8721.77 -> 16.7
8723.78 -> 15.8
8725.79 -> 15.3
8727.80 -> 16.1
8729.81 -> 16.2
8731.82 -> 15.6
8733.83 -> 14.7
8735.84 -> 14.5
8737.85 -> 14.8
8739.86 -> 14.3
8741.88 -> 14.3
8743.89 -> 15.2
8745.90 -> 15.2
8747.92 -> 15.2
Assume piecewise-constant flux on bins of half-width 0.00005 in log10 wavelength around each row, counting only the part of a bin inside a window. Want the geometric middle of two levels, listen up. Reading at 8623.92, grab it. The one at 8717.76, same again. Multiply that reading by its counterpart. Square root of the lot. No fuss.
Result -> 16.4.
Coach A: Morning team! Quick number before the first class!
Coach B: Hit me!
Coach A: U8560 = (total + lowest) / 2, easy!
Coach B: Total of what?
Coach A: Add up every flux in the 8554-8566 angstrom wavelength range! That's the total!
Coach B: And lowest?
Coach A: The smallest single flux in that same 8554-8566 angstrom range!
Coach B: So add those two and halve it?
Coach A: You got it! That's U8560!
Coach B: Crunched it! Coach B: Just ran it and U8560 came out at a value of 54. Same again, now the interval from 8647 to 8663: 68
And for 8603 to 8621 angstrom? 78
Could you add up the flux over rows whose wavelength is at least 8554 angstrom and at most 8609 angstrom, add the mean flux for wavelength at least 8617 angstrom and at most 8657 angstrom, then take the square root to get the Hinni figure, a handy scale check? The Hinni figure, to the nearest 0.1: 21.3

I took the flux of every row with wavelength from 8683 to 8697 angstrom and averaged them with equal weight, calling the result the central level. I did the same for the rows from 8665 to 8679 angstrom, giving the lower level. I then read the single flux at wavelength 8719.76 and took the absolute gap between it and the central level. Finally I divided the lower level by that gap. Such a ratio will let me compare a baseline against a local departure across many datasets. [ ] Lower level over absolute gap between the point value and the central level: 44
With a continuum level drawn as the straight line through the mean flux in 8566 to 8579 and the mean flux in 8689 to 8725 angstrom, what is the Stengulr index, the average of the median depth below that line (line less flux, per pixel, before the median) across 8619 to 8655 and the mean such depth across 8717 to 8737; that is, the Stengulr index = 0.13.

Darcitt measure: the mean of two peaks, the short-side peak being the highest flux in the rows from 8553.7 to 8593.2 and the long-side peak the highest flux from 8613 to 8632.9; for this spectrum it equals 17.0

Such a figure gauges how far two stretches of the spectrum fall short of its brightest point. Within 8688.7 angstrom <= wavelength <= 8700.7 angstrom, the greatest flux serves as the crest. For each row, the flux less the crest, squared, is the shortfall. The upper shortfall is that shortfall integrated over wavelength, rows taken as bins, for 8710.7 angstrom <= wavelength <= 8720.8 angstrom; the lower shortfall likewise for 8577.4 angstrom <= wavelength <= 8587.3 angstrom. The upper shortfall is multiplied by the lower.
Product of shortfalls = 56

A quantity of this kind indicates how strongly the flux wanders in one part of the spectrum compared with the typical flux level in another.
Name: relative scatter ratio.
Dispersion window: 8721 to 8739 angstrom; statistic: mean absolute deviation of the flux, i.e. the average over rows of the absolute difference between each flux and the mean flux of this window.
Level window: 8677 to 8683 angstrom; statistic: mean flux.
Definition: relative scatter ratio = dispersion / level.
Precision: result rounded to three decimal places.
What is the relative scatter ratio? 0.042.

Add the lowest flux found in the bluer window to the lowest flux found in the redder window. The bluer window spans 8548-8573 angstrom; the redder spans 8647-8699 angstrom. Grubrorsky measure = 25.6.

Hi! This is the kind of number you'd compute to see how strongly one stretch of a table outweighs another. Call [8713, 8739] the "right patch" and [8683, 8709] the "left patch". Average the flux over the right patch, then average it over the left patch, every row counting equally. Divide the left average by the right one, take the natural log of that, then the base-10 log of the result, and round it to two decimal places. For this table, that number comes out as -1.80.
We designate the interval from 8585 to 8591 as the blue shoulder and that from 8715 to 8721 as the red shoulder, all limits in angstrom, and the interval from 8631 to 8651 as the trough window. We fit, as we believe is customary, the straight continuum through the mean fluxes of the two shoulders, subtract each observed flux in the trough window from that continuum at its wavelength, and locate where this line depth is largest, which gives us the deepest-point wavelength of 8641.81 angstrom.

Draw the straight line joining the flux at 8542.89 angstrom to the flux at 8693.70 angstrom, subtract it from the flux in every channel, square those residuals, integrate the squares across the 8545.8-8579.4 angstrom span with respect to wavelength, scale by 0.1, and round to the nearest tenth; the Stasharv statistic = 8.4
